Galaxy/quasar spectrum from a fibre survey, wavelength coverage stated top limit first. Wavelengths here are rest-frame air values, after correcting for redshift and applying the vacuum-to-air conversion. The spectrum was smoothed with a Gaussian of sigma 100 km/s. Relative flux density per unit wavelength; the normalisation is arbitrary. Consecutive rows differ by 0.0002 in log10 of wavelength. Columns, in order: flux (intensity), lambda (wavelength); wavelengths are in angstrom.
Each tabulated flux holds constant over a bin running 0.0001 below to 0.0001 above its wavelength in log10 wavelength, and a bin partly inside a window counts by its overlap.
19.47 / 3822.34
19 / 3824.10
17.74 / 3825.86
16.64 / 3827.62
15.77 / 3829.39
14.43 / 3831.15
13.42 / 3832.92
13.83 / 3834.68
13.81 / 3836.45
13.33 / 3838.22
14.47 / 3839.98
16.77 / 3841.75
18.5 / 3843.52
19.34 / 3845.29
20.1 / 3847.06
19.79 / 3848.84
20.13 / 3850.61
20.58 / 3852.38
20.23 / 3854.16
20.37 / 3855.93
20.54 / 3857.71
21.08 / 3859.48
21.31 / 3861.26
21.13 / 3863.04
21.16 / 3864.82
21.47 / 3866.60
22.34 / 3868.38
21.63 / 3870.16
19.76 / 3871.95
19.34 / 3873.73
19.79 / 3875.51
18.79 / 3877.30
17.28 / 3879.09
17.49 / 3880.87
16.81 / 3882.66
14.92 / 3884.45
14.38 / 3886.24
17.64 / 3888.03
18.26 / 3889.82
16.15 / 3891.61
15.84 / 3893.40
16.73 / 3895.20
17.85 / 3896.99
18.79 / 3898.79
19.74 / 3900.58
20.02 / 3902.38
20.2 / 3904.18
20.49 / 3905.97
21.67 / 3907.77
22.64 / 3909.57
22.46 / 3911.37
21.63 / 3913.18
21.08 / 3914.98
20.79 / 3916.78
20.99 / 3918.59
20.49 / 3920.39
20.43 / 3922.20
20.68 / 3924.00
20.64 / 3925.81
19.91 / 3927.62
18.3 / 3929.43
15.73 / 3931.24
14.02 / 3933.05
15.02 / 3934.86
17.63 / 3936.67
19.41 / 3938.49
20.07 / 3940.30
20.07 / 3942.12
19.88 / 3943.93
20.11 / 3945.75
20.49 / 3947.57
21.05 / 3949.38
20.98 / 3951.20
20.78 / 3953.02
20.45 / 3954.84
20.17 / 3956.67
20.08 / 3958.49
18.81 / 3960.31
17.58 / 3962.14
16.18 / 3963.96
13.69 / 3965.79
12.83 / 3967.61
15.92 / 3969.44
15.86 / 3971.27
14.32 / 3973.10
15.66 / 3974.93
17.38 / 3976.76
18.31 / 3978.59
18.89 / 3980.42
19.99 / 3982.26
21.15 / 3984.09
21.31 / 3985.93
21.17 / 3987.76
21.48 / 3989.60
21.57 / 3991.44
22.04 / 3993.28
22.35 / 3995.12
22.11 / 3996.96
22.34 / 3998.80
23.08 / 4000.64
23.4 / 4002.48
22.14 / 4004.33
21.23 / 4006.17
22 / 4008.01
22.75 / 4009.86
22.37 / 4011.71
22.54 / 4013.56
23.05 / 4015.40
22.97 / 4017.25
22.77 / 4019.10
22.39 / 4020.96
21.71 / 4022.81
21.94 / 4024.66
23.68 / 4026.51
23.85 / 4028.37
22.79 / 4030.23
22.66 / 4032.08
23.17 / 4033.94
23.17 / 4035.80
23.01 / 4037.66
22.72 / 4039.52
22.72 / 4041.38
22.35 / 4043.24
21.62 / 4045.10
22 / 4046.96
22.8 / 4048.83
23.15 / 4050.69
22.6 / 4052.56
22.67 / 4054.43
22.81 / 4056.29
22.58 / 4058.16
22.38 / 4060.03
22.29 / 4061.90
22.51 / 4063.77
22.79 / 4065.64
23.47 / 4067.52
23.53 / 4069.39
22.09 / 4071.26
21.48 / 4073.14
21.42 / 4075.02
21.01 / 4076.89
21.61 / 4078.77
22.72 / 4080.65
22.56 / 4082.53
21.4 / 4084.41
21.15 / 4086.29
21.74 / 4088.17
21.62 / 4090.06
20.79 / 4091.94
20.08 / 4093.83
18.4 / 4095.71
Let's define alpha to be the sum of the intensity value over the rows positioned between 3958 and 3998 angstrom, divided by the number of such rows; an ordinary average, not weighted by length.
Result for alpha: 18.6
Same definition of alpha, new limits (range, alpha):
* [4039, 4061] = 22.5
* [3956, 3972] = 16.8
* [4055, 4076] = 22.5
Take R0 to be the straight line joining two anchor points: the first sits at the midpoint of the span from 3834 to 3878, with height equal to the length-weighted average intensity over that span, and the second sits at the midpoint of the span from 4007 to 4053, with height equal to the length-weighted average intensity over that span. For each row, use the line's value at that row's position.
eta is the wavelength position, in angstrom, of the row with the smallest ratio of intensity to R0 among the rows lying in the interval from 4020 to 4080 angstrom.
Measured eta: 4076.89 angstrom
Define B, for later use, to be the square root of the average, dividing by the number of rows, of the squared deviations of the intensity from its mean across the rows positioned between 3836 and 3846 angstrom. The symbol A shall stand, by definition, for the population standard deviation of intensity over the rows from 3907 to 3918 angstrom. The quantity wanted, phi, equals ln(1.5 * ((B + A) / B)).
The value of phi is 0.7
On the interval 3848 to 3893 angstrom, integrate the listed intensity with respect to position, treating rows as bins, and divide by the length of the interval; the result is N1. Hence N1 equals 19.3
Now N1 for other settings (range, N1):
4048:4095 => 22.1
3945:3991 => 18.6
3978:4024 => 21.8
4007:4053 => 22.7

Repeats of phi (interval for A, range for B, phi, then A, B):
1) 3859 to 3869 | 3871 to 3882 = 0.8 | 0.4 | 1.02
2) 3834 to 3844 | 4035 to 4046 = 2.0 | 1.9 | 0.51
